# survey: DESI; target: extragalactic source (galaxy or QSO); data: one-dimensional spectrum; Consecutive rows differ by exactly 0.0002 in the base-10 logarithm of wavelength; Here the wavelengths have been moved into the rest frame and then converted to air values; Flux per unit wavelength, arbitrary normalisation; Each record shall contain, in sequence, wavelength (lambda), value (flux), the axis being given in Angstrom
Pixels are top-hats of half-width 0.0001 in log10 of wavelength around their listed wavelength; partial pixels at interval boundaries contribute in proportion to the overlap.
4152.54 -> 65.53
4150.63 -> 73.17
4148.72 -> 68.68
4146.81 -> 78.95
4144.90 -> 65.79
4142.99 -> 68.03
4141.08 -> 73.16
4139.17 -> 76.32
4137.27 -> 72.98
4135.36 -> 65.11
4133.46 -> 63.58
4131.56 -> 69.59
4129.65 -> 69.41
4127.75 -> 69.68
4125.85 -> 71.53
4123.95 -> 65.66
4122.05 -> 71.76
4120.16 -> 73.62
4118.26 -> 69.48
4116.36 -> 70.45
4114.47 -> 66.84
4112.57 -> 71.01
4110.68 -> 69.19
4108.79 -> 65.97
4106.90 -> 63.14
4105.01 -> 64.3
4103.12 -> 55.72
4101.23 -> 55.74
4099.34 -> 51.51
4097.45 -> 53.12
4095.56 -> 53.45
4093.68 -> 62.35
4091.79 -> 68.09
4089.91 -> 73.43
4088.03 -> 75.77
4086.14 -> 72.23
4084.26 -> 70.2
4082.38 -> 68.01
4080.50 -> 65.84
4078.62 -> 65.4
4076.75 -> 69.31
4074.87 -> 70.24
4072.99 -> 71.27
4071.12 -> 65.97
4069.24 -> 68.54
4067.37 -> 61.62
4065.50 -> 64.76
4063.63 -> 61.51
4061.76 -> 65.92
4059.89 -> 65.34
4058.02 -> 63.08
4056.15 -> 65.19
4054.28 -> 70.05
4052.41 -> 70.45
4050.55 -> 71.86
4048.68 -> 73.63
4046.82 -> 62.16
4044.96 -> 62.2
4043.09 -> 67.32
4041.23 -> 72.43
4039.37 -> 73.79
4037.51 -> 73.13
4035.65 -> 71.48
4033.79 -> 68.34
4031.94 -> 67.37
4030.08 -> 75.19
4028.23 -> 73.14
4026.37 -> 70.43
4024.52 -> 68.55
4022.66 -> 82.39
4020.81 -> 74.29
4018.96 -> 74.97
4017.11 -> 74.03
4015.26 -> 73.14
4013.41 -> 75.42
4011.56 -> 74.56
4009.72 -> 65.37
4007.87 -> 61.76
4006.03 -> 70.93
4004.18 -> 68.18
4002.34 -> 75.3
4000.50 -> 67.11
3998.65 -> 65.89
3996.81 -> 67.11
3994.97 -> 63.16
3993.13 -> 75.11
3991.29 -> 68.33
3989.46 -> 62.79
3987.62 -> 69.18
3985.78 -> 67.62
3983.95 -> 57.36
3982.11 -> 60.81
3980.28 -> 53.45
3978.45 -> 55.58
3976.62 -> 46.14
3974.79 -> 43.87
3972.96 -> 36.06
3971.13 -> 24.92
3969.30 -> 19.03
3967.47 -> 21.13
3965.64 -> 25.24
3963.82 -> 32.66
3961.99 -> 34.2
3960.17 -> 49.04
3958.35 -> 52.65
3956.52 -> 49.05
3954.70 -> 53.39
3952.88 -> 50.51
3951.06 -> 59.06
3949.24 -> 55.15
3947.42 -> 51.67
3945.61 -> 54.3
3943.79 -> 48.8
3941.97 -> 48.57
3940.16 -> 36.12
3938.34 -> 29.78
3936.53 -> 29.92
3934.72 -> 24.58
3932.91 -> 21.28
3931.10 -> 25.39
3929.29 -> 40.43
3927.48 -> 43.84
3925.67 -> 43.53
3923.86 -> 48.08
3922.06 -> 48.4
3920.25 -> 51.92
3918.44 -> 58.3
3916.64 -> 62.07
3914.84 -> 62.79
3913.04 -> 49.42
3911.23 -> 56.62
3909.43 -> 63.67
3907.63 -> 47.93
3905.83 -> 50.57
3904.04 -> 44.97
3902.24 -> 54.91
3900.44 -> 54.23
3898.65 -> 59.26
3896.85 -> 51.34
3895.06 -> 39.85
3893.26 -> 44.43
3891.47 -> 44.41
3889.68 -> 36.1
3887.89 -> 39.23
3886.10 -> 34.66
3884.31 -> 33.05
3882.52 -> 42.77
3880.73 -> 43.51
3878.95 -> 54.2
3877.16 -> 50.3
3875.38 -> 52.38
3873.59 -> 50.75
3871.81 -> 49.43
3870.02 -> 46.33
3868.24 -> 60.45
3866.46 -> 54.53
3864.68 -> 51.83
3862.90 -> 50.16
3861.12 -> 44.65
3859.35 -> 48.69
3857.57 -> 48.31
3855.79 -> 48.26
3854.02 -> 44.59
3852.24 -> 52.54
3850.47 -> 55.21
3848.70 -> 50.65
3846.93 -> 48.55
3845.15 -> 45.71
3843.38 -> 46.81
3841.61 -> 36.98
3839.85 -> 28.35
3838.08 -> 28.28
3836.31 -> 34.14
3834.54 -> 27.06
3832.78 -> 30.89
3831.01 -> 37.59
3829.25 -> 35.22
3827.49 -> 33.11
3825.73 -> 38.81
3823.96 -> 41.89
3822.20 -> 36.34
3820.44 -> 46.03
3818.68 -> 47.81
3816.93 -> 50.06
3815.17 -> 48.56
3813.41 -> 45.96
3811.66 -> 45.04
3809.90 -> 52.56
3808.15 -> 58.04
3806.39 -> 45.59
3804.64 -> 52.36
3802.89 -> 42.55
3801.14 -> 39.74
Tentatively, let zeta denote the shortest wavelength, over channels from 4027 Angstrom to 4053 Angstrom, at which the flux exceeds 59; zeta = 4028.23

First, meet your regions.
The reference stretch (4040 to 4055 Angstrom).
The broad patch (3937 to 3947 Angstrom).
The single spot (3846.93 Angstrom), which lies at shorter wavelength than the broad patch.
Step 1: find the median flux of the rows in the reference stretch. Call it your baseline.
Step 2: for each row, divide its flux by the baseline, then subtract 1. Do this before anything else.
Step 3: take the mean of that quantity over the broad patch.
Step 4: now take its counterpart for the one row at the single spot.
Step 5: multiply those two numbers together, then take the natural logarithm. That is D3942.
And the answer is -2.1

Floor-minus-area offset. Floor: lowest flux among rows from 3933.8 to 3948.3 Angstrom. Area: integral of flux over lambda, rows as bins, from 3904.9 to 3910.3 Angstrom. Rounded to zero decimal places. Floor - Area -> -267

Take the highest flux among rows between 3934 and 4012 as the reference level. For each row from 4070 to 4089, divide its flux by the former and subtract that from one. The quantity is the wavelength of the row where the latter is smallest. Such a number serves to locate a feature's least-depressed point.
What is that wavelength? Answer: 4088.03 Angstrom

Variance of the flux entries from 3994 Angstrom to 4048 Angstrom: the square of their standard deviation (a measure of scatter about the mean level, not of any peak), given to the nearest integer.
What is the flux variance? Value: 24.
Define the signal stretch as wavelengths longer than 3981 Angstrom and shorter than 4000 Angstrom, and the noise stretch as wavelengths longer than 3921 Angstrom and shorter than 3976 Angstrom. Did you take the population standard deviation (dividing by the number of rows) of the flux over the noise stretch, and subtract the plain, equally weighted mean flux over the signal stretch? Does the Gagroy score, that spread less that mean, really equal -54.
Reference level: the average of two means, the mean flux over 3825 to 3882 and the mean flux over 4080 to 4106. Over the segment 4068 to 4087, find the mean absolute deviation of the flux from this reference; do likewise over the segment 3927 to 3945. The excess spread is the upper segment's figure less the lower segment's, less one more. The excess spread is -5.6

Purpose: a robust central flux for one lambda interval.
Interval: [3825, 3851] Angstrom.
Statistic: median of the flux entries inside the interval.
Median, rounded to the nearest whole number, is 37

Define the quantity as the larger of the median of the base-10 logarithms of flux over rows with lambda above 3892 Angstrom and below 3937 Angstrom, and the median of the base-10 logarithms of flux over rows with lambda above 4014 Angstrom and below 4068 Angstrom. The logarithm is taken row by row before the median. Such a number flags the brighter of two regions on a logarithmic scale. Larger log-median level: 1.848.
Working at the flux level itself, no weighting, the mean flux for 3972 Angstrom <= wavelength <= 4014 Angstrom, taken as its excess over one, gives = 62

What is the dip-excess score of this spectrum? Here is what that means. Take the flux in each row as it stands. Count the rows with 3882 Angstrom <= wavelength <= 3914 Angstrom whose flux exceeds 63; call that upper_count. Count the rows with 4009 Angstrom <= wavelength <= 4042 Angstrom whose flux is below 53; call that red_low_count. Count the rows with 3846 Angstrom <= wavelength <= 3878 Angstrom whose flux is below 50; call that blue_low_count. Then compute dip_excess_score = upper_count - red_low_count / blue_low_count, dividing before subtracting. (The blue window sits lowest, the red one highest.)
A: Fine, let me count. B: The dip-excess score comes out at 1.0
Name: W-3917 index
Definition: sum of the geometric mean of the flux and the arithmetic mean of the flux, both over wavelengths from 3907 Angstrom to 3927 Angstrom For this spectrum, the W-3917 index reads 107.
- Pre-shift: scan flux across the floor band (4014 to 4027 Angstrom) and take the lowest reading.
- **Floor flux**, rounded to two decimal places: 68.55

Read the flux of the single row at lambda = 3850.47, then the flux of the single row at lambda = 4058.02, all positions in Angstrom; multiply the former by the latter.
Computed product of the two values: 3483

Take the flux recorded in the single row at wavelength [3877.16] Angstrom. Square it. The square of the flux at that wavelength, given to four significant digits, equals 2530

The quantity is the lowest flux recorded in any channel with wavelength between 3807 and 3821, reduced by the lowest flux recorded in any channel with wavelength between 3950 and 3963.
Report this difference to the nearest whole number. 11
